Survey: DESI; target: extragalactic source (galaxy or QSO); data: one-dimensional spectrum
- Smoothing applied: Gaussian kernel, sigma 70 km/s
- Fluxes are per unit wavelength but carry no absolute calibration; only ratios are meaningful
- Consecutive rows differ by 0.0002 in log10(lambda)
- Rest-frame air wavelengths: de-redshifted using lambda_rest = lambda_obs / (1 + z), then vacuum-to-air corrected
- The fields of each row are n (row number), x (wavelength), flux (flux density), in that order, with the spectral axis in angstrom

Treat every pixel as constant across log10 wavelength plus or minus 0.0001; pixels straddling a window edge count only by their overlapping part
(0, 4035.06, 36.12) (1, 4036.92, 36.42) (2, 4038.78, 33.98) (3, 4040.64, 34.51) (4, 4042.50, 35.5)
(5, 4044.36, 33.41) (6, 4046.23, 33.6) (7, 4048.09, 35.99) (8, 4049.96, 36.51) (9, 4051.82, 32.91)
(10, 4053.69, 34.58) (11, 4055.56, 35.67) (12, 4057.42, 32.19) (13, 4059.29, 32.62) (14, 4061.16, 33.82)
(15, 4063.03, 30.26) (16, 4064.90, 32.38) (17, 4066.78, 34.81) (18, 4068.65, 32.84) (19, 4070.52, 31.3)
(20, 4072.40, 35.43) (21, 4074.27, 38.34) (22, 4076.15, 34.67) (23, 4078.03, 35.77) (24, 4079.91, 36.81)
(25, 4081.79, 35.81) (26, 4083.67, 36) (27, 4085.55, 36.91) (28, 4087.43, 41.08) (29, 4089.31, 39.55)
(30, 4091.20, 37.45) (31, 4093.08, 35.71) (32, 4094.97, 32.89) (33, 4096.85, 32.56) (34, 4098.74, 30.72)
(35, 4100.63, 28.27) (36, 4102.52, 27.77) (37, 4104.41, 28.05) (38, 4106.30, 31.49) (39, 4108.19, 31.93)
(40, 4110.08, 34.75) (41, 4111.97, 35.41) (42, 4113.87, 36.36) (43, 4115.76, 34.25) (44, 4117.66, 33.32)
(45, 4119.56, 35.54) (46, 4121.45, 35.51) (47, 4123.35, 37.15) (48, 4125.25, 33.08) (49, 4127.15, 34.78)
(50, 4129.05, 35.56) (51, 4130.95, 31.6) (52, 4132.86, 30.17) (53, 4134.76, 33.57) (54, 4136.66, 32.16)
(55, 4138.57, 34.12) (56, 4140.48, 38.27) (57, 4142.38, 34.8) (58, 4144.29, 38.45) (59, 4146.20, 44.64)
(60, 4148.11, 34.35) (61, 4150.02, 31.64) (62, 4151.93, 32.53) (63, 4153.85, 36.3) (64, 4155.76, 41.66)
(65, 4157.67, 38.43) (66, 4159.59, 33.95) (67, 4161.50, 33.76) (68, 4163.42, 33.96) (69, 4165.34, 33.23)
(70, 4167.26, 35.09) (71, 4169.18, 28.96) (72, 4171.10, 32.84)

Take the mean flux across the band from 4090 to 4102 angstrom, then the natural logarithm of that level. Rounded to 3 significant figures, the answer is 3.49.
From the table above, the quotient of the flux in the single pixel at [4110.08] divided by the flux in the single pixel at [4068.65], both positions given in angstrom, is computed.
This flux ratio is 1.06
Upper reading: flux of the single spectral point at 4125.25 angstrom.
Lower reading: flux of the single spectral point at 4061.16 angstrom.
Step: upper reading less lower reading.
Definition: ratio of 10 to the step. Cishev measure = -14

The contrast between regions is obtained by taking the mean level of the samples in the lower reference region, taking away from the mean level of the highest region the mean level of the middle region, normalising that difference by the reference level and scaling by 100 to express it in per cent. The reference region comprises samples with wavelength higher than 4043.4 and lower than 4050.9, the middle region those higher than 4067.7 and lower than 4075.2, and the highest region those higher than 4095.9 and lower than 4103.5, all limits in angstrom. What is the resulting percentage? -13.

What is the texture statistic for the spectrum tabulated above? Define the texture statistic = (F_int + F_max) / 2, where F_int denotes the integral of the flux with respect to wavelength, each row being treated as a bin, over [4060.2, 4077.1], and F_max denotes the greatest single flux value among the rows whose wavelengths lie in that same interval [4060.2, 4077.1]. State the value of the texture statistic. 304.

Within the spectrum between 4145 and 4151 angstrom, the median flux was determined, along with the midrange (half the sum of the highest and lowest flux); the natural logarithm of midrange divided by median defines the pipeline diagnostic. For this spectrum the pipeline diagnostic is 0.105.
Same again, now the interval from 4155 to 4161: -0.016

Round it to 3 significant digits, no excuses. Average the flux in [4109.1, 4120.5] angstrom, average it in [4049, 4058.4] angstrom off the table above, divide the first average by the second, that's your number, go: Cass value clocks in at 1.02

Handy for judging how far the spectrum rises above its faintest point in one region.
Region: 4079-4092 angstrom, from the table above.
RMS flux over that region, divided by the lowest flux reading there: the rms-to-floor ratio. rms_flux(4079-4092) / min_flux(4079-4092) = 1.05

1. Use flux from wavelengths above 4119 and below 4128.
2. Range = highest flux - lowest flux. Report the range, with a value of 4.1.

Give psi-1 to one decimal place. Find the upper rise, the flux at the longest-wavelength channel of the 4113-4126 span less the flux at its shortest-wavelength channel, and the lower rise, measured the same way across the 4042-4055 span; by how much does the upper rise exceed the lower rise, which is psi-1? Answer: -2.4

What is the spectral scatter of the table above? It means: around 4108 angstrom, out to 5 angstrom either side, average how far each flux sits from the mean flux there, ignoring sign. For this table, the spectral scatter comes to 2.2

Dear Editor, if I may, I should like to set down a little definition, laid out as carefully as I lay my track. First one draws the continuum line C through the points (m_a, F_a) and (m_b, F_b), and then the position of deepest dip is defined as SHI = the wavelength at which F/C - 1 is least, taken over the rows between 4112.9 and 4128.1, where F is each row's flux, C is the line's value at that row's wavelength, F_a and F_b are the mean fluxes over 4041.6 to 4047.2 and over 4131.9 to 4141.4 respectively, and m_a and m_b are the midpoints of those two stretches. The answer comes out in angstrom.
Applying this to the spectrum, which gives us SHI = 4125.25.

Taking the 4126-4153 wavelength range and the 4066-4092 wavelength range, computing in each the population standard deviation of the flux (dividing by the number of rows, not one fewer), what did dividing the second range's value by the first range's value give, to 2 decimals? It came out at 0.68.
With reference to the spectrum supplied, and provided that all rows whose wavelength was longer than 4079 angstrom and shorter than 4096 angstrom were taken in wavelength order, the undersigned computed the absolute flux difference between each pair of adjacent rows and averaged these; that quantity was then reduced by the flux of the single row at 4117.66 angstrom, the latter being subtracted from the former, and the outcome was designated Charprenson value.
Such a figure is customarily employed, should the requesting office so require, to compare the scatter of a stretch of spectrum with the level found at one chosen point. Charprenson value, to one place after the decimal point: -31.5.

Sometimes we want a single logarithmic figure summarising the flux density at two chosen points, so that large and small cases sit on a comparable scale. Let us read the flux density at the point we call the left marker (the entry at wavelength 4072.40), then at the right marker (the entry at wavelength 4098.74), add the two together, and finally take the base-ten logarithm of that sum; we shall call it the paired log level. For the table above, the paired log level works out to 1.82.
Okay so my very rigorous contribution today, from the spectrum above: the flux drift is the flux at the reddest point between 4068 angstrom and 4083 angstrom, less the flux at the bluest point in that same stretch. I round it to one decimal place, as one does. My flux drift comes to 3.0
